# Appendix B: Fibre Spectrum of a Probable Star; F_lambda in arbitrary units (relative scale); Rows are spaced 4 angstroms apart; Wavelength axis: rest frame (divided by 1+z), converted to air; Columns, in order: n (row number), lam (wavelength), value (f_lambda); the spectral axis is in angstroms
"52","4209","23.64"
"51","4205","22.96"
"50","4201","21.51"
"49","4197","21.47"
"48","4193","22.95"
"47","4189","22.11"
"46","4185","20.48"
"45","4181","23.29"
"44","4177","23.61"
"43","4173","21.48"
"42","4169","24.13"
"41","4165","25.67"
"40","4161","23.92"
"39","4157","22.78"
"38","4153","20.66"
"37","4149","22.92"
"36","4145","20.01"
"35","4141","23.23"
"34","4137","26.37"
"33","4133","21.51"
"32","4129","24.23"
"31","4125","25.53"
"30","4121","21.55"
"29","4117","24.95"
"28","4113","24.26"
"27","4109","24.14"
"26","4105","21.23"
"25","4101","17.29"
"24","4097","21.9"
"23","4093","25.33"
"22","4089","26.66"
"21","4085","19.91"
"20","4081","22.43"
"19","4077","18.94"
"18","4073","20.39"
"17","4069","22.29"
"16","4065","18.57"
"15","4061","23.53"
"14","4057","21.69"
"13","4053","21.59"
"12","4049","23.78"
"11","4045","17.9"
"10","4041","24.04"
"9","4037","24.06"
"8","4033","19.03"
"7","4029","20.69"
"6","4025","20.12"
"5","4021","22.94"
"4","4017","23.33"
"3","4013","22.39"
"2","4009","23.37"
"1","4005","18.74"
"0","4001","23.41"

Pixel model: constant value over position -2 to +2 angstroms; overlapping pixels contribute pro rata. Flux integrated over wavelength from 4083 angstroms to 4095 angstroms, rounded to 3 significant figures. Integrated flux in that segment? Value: 288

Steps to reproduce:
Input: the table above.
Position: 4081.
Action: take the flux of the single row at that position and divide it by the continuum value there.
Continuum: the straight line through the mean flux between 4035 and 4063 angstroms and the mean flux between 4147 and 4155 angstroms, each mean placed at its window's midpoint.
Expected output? 1.01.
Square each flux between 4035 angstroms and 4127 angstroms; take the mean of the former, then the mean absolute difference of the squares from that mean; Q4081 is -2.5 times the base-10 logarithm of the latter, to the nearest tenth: -4.9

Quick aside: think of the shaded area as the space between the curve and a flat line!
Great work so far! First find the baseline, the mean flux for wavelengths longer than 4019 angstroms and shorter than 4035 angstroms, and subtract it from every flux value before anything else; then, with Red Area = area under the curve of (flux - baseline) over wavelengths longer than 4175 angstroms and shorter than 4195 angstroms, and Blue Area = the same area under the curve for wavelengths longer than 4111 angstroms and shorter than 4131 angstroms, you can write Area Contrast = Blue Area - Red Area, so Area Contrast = 32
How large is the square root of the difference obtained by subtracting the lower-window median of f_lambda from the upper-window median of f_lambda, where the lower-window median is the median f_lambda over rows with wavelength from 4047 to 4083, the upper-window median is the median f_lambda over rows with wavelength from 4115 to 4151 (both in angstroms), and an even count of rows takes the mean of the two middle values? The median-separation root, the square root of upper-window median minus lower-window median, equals 1.2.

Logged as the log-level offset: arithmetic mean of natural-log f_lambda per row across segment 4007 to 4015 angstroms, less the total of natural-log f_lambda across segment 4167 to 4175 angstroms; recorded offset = -3.12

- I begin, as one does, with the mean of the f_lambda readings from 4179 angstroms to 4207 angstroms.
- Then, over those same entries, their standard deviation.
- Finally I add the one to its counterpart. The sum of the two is 23.1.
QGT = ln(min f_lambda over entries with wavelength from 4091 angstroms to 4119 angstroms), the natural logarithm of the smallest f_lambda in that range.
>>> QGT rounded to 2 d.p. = 2.85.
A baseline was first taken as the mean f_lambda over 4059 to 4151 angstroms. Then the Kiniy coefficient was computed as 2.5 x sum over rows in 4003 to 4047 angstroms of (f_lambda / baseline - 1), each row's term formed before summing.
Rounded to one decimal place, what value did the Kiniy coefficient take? -1.2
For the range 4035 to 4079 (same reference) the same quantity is -1.2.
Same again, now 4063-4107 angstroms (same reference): -1.4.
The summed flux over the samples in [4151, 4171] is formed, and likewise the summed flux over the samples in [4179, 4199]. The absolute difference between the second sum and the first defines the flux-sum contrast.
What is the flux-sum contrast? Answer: 6.9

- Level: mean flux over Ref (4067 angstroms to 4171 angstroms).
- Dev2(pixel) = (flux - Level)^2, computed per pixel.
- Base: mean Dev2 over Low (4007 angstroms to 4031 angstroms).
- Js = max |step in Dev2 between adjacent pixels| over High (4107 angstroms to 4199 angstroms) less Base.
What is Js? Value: 11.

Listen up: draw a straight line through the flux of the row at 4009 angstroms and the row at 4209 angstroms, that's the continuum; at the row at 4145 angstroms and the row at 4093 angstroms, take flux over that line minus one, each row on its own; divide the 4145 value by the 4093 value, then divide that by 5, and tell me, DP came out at -0.38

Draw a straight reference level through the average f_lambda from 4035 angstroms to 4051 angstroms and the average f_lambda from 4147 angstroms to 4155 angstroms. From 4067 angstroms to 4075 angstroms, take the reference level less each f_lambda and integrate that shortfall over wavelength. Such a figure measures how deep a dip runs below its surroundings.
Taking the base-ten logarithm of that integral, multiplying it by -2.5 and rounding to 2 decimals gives -2.18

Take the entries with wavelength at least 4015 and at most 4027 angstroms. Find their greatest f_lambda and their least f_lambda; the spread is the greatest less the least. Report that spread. 3.2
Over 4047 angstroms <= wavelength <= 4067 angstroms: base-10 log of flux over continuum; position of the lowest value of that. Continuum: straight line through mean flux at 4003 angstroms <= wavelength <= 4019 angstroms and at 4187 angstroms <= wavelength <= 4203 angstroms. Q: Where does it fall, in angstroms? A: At 4065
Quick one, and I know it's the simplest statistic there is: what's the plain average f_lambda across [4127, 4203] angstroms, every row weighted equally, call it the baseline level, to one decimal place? 22.8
